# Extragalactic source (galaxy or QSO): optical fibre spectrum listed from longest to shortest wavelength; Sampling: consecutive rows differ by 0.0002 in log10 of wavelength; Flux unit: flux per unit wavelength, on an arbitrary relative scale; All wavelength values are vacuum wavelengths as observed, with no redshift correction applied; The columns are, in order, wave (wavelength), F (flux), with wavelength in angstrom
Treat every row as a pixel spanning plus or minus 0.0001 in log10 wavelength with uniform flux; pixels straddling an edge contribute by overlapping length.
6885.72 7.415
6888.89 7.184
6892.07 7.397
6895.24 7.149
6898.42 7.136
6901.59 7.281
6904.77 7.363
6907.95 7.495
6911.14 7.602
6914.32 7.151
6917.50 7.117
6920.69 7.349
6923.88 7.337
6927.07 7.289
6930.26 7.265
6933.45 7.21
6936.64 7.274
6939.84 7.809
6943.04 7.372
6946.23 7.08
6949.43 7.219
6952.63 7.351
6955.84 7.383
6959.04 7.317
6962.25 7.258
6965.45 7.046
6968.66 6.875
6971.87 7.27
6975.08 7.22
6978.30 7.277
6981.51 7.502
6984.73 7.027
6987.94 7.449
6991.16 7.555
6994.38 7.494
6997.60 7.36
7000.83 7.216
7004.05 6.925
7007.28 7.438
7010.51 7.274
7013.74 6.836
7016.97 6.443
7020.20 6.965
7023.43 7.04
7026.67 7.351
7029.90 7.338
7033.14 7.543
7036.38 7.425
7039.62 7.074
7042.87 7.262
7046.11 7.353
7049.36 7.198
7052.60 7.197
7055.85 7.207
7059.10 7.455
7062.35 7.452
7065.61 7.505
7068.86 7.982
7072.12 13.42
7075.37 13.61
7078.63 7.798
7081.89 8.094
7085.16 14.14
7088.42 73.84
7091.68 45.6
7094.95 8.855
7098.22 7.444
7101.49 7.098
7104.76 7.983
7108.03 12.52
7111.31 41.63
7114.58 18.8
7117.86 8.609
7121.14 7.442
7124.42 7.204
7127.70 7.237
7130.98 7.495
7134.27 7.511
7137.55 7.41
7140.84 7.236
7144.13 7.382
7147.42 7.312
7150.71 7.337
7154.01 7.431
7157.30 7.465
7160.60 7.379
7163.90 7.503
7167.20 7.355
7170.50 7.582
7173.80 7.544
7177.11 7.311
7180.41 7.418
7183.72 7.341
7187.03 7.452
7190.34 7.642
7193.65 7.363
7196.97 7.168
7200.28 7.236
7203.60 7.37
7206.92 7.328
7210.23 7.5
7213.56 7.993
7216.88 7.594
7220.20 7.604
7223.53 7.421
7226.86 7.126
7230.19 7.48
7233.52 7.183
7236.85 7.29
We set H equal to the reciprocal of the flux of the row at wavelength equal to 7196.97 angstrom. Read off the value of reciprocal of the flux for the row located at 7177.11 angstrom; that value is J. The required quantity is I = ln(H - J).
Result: -5.9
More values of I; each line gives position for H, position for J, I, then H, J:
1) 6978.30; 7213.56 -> -4.4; 0.137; 0.125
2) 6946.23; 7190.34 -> -4.6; 0.141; 0.131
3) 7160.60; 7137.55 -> -7.5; 0.136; 0.135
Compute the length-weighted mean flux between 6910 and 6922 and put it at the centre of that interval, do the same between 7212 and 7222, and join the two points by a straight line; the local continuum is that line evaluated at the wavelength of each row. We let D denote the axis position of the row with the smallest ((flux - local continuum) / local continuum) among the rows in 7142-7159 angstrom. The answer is 7147.42 angstrom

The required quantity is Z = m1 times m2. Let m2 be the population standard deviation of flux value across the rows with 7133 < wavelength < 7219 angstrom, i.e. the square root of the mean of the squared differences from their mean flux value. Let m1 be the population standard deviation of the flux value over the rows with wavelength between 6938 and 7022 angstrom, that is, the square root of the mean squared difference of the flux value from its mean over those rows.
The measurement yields 0.0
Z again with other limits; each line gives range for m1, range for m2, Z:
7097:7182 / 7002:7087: 14.3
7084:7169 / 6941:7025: 3.8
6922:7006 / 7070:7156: 3.0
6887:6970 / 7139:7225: 0.0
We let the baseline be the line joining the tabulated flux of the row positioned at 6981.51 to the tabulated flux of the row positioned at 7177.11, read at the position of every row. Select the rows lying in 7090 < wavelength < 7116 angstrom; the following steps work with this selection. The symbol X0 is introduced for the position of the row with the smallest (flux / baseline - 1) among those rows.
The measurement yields 7101.49 angstrom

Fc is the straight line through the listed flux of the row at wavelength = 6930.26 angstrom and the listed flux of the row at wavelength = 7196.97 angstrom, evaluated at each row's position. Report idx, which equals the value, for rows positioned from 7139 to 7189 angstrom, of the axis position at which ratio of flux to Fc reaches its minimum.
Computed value 7140.84 angstrom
